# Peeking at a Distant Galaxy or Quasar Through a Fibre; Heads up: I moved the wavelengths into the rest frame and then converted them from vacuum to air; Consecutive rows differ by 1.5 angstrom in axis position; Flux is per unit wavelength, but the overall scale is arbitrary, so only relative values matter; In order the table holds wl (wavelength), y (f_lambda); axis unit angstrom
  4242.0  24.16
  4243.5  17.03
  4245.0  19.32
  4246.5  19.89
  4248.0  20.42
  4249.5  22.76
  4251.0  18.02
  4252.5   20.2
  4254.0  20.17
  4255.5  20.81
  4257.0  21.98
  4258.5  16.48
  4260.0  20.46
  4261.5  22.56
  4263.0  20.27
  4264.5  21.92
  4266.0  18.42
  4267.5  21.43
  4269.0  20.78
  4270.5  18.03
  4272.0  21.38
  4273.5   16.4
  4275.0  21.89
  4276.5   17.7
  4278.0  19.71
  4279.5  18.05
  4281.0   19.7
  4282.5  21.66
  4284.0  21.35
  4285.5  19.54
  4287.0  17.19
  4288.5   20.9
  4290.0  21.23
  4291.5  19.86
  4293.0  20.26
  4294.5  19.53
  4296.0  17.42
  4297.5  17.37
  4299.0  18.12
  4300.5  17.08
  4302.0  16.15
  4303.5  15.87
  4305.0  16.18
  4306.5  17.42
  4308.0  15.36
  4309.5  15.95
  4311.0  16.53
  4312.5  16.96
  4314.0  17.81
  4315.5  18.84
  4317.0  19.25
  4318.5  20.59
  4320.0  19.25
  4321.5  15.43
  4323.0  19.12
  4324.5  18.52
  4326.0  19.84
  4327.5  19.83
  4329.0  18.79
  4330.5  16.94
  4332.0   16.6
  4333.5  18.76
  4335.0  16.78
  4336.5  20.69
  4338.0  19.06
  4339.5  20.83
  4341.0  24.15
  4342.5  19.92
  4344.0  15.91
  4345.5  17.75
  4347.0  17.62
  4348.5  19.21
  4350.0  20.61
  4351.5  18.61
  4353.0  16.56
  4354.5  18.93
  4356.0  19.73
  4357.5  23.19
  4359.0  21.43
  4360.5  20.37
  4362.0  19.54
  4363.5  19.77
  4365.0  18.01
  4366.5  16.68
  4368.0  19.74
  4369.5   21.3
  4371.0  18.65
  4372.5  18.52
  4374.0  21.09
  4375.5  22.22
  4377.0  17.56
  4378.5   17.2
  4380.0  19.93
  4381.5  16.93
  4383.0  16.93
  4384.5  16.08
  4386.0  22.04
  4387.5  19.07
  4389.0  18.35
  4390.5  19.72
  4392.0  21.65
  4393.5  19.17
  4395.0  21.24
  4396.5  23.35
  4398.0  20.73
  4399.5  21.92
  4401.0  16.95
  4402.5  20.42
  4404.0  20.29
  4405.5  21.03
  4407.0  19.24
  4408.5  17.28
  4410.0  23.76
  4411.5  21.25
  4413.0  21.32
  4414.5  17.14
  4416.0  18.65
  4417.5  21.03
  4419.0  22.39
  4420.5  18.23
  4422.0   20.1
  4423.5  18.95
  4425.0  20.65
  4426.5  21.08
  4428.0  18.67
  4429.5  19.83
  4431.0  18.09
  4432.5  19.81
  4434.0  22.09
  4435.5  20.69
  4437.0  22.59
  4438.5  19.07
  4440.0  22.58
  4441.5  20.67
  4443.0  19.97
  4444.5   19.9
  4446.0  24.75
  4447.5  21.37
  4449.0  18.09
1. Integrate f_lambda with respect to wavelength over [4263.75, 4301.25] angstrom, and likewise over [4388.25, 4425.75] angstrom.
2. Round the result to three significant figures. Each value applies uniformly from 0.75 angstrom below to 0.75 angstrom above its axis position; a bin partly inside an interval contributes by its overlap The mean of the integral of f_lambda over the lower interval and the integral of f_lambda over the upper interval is 744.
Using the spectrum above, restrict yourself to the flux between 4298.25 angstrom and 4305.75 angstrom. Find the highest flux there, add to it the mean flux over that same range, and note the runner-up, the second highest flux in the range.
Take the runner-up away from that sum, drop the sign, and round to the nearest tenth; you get 17.7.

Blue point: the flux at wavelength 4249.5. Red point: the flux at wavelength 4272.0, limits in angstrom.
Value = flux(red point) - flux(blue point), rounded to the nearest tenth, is -1.4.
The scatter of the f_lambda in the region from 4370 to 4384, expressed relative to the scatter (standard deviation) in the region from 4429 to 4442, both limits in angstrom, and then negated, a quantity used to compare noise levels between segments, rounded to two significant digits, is -1.2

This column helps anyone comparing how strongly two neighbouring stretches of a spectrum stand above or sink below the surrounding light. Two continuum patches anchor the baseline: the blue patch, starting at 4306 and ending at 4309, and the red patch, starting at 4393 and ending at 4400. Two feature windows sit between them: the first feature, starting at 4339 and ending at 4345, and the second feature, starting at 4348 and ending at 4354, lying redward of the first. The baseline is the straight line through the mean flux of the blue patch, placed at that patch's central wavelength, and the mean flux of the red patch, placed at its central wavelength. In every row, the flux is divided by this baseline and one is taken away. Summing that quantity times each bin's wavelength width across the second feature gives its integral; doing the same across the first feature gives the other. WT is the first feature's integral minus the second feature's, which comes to 0.6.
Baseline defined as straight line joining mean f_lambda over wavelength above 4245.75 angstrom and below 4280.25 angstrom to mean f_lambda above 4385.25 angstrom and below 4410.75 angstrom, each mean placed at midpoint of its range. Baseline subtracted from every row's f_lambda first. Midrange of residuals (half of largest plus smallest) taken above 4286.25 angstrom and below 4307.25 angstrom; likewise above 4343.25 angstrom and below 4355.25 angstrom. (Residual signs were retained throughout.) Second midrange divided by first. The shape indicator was 1.3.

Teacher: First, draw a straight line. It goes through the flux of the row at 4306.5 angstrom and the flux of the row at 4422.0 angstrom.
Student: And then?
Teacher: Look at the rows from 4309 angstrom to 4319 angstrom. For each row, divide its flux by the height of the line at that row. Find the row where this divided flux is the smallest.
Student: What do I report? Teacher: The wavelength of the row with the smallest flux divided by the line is 4309.5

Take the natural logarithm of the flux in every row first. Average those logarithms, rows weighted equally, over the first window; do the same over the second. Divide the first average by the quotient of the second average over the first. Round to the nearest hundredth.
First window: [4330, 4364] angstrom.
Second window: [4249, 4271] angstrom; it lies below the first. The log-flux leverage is 2.90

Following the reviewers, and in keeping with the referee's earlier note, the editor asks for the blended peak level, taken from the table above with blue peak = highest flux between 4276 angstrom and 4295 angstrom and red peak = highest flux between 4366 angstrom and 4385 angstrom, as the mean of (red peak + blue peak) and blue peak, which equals 32.77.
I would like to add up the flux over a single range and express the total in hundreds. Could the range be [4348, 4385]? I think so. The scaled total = 4.8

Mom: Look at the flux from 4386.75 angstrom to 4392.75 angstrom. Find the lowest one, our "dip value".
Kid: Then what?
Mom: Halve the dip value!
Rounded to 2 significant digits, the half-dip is 9.2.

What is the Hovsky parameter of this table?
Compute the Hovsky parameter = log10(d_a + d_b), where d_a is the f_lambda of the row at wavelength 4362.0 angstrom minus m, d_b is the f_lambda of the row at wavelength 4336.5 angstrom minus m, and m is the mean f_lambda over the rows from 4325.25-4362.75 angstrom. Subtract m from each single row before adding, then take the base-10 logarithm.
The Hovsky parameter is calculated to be 0.23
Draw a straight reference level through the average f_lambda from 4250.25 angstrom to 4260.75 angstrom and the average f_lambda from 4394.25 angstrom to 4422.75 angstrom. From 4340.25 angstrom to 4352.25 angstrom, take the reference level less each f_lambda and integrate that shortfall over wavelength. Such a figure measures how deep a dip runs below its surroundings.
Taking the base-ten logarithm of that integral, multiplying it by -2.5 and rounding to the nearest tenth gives -2.5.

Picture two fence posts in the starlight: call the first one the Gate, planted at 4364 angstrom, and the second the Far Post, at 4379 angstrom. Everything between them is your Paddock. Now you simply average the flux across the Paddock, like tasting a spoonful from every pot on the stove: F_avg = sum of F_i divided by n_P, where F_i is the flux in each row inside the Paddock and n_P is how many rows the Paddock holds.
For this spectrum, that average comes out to 19.1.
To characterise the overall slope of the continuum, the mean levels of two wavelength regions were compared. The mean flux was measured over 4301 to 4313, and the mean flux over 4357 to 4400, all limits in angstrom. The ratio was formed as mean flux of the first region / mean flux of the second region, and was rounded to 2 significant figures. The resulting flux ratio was 0.83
